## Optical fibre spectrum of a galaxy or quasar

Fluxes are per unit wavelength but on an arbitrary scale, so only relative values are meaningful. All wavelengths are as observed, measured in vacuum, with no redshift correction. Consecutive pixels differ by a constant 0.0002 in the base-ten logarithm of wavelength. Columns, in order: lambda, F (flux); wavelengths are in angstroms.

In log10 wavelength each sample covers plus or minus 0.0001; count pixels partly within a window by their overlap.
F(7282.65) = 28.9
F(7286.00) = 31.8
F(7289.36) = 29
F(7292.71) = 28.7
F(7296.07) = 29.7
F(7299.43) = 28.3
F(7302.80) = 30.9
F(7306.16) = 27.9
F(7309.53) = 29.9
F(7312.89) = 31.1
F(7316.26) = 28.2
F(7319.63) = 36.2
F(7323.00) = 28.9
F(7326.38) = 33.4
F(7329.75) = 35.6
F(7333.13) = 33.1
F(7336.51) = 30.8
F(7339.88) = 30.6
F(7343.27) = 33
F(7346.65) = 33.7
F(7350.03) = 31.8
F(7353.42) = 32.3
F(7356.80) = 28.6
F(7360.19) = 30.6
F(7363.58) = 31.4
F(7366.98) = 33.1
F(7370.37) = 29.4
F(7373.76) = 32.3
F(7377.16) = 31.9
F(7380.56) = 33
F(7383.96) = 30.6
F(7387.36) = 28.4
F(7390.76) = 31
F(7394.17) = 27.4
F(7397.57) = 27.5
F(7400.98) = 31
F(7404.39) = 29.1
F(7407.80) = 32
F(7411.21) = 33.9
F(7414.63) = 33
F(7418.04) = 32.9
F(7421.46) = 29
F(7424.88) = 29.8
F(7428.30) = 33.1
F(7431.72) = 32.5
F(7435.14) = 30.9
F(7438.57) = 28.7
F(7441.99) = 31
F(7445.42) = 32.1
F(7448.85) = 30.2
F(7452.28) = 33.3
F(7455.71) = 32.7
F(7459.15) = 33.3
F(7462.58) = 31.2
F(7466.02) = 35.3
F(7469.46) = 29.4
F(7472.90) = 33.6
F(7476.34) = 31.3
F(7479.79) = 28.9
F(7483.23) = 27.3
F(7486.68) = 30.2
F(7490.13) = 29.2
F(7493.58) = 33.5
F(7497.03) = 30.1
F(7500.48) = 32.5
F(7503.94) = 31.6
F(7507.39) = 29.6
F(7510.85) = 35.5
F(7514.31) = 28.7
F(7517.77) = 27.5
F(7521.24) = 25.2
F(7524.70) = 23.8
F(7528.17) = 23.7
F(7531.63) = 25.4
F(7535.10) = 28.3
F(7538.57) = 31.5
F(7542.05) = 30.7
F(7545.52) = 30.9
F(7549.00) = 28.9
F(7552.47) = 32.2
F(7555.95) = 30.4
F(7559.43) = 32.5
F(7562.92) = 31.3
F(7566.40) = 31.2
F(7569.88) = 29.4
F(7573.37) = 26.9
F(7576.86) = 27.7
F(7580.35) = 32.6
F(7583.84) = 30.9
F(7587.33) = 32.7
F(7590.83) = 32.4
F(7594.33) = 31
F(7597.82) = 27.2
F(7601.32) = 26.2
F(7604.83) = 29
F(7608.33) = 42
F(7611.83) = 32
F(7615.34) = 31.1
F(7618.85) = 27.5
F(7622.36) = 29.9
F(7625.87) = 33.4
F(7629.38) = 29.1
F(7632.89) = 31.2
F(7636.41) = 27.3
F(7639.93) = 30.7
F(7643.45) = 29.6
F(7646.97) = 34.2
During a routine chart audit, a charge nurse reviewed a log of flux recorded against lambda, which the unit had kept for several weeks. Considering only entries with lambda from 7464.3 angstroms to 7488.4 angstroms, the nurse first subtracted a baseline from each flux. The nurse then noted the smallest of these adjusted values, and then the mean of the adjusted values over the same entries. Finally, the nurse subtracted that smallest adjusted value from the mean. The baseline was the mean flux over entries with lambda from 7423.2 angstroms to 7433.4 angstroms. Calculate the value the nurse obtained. 3.6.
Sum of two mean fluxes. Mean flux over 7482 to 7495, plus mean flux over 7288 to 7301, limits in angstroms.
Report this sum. 59.0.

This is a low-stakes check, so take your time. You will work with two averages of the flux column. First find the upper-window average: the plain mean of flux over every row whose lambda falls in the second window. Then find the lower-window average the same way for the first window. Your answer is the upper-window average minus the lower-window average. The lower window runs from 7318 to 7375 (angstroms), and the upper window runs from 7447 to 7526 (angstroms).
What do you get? -1.4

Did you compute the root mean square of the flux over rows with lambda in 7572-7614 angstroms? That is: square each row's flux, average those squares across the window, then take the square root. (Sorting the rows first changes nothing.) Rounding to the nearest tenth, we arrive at 31.1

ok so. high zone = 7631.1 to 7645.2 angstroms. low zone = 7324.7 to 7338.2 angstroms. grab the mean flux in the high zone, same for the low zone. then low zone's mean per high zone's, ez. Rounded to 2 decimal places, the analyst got 1.12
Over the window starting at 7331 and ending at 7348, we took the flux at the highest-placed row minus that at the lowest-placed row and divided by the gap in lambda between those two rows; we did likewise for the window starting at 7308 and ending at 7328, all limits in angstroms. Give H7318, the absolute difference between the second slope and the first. 0.16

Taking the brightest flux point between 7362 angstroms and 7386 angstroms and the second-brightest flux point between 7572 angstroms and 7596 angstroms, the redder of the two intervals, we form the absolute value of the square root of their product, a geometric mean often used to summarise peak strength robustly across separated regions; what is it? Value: 32.8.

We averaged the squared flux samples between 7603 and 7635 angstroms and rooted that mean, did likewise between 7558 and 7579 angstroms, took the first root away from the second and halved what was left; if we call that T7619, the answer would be -1.0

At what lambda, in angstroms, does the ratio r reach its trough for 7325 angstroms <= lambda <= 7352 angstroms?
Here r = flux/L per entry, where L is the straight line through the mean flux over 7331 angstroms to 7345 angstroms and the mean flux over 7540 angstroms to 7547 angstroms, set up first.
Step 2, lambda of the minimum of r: 7339.88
